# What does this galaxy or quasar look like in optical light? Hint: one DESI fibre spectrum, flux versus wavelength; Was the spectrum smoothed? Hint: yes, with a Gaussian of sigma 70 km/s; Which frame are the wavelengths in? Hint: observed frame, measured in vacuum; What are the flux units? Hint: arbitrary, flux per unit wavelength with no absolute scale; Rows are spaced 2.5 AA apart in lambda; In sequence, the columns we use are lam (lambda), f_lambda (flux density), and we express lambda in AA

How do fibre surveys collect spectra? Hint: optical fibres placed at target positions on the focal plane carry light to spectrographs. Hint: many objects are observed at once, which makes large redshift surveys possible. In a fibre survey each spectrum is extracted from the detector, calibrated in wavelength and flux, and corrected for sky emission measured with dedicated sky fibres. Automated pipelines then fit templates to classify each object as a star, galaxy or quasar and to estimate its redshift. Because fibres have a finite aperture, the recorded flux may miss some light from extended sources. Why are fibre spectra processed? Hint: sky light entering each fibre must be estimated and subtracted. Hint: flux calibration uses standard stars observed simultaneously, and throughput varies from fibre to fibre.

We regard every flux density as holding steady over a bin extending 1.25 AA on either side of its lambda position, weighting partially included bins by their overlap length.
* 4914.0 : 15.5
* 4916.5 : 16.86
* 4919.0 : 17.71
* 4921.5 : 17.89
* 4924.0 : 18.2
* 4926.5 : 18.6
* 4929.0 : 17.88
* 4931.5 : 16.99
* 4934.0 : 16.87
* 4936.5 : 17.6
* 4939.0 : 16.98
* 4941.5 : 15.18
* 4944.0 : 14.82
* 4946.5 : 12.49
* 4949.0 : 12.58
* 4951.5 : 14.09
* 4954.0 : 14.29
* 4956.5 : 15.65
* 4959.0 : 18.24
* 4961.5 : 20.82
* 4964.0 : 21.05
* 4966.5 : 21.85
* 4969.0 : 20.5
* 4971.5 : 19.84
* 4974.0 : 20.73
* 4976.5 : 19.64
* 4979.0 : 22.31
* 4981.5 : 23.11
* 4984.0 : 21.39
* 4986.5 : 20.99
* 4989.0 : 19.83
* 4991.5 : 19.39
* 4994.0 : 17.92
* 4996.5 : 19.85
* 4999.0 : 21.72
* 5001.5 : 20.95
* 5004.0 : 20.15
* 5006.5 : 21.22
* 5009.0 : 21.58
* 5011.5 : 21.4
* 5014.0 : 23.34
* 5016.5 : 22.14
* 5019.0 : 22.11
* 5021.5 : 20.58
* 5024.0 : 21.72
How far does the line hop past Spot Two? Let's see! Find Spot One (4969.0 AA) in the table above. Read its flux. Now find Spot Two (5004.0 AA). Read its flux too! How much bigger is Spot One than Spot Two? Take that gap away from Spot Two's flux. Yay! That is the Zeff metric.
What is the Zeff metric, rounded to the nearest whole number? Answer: 20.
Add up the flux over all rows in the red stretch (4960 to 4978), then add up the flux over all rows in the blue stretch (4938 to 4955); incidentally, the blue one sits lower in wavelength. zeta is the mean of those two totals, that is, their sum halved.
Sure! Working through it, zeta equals 122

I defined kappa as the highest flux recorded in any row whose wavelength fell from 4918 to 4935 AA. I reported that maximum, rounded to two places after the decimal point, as 18.60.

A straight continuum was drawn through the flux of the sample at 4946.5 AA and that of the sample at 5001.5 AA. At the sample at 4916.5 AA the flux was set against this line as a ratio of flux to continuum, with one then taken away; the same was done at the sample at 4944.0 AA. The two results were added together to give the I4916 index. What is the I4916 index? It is 1.4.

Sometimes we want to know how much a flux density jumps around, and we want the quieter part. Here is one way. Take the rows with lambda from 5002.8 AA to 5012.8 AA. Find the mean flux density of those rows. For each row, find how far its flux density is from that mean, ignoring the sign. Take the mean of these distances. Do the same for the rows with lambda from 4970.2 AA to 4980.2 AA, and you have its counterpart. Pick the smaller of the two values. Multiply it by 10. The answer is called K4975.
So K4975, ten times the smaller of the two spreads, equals 4.7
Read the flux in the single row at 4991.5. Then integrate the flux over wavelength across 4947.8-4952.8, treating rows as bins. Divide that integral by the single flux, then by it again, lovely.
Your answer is 0.18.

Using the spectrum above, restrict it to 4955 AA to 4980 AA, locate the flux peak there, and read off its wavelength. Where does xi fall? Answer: 4979.0 AA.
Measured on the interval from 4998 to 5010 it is 4999.0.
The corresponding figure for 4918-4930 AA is 4926.5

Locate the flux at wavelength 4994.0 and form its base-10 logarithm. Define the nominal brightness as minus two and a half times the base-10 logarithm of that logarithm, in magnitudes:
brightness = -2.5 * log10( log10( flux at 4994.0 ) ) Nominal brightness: -0.25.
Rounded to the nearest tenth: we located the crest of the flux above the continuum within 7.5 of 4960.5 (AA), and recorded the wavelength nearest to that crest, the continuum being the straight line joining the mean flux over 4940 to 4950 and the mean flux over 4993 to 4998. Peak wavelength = 4966.5 AA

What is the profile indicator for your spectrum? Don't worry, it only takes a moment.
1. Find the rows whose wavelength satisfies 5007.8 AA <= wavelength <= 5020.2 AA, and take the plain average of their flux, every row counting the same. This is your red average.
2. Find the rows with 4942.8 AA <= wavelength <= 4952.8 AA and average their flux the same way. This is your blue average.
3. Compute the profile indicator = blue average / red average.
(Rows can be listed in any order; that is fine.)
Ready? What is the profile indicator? 0.61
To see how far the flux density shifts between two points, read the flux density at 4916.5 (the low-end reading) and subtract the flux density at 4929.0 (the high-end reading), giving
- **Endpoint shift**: -1.0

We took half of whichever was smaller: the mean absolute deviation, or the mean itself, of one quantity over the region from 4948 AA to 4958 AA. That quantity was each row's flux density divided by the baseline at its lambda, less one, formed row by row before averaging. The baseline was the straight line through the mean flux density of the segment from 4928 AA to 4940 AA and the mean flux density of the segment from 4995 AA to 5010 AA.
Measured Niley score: -0.11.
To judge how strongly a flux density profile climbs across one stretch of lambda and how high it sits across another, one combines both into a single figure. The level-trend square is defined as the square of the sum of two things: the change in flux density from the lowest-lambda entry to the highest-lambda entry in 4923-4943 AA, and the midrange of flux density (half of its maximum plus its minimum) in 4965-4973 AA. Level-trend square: 318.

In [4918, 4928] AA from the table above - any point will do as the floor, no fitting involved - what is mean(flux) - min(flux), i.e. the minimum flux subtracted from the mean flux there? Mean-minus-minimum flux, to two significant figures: 0.39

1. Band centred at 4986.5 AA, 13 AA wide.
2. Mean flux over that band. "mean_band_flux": 20.9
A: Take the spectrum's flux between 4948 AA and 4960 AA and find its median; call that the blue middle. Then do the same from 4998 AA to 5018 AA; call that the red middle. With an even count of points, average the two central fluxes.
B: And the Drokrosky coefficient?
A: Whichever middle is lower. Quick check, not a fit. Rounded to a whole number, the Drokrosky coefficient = 14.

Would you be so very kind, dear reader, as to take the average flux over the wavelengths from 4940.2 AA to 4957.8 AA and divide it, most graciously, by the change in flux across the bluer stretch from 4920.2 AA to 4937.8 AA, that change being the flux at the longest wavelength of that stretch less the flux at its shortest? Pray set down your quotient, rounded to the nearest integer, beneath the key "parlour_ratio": -49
